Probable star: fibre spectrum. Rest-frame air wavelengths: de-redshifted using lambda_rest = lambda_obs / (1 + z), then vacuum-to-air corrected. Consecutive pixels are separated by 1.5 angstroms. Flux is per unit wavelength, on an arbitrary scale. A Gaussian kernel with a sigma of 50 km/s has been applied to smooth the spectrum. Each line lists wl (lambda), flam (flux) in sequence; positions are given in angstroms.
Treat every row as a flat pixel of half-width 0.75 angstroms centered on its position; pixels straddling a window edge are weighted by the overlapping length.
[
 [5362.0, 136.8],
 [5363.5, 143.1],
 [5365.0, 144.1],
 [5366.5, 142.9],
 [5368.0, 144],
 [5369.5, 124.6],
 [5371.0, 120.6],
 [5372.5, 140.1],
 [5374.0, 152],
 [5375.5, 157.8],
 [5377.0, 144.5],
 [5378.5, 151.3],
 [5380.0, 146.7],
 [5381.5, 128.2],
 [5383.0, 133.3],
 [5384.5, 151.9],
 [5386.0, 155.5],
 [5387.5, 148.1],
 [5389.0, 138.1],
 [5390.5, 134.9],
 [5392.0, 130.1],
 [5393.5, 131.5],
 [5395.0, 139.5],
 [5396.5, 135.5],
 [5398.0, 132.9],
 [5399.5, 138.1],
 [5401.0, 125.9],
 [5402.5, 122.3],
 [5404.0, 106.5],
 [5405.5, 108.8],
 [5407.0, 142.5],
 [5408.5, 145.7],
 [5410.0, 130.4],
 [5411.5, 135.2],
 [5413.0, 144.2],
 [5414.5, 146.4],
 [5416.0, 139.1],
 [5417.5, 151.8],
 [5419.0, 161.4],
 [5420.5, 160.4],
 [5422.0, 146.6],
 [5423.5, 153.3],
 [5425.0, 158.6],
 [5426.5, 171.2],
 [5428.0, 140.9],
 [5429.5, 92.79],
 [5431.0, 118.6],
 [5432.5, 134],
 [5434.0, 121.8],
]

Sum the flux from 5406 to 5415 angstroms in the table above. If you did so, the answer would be 844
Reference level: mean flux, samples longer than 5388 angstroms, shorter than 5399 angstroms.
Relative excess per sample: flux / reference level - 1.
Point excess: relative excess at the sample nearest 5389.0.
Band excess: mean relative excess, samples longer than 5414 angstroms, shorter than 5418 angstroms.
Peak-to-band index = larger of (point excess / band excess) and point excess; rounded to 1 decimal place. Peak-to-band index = 0.3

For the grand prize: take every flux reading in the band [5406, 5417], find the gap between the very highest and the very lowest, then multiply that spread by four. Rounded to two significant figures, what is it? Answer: 64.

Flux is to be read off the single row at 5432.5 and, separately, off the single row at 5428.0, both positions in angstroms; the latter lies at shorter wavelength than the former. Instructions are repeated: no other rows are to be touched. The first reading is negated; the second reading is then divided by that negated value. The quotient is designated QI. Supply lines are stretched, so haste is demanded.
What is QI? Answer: -1.05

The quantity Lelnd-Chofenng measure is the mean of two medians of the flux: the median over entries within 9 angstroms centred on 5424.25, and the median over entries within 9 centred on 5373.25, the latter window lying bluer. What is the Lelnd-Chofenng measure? 149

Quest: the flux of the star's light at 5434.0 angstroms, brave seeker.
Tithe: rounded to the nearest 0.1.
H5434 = 121.8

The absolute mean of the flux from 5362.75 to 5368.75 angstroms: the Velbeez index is 144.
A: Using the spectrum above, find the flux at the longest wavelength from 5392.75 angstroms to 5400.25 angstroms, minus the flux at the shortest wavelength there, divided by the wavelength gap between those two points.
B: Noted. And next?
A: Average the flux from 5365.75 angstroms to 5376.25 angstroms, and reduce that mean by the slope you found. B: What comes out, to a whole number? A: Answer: 139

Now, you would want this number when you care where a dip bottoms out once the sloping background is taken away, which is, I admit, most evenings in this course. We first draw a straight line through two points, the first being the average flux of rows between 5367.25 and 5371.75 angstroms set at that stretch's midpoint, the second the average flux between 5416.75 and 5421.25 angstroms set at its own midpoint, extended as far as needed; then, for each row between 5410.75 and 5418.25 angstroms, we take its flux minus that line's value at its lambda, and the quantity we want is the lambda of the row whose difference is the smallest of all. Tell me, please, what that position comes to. 5411.5 angstroms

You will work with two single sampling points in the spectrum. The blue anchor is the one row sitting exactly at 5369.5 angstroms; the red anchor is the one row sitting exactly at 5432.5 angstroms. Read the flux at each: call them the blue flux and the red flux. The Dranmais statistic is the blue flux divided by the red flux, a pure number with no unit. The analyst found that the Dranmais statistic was 0.93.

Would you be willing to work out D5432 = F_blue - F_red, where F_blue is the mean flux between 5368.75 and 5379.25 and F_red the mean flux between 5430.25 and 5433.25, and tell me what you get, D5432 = 15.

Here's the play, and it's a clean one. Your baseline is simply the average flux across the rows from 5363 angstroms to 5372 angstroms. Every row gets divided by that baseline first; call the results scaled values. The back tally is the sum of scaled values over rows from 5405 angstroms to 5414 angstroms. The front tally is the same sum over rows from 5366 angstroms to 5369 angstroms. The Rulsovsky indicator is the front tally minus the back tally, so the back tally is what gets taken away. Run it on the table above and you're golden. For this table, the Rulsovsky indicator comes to -4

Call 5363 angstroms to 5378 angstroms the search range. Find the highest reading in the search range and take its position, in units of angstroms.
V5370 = 5375.5 angstroms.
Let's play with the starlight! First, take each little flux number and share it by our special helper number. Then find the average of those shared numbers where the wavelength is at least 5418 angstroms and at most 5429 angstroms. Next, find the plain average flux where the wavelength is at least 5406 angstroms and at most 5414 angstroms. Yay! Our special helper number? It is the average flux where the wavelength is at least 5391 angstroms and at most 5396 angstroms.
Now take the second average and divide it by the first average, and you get 120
